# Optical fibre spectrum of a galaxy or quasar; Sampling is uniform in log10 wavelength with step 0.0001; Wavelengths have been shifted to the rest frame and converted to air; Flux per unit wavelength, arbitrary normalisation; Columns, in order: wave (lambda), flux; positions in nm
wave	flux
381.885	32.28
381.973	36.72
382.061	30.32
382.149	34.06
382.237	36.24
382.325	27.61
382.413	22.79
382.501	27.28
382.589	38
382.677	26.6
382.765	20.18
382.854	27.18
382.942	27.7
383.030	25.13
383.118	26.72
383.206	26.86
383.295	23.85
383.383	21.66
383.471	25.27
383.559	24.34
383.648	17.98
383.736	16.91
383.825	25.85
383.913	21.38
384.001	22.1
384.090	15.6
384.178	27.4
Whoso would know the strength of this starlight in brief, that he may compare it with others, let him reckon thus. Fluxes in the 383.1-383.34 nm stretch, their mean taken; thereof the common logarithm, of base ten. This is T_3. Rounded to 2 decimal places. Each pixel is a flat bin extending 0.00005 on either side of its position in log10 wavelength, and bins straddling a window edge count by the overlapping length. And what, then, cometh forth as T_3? 1.41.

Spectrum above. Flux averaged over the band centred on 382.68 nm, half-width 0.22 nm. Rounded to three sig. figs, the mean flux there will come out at 27.8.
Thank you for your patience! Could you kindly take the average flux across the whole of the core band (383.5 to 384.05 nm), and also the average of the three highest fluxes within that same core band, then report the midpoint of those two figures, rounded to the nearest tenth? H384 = 22.8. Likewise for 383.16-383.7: 24.4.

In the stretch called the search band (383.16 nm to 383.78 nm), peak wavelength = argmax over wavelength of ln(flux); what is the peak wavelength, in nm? 383.206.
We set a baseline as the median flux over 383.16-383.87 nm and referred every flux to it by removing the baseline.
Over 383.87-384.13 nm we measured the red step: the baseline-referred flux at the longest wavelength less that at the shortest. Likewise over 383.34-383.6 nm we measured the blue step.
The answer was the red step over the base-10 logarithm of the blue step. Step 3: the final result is -14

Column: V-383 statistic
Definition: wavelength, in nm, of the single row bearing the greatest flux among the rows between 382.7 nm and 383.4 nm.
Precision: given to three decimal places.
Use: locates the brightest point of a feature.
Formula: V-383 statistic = 382.942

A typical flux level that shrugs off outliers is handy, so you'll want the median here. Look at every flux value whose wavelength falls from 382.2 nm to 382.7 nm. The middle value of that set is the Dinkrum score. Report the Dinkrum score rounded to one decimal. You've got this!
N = 27.4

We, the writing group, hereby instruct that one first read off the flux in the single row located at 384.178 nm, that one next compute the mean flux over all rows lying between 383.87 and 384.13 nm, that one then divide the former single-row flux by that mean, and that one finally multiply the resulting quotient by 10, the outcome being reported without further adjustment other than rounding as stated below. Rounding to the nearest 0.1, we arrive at 13.9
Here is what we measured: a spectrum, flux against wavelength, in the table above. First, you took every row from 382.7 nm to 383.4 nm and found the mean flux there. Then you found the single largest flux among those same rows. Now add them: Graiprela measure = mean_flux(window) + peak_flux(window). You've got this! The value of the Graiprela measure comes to 53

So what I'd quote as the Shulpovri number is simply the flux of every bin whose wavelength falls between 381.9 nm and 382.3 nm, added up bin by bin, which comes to 137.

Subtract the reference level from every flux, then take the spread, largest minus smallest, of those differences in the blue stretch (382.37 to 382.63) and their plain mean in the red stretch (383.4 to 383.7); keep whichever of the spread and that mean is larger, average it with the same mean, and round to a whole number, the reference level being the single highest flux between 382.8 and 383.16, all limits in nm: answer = 5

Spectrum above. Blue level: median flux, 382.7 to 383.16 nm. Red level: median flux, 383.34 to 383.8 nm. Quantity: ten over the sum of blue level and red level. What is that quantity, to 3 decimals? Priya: 0.207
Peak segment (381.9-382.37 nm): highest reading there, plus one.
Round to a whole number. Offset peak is 38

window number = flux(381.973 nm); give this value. 36.72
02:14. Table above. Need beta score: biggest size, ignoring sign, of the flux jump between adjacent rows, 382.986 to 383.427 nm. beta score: 3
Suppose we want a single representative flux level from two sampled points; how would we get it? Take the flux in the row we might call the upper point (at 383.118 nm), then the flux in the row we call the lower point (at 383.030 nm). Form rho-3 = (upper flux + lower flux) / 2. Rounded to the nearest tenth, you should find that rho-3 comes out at 25.9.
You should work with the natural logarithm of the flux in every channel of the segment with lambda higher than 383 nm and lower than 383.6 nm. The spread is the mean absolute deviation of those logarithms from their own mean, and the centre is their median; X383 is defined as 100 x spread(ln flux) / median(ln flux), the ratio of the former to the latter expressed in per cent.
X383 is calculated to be 1.7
